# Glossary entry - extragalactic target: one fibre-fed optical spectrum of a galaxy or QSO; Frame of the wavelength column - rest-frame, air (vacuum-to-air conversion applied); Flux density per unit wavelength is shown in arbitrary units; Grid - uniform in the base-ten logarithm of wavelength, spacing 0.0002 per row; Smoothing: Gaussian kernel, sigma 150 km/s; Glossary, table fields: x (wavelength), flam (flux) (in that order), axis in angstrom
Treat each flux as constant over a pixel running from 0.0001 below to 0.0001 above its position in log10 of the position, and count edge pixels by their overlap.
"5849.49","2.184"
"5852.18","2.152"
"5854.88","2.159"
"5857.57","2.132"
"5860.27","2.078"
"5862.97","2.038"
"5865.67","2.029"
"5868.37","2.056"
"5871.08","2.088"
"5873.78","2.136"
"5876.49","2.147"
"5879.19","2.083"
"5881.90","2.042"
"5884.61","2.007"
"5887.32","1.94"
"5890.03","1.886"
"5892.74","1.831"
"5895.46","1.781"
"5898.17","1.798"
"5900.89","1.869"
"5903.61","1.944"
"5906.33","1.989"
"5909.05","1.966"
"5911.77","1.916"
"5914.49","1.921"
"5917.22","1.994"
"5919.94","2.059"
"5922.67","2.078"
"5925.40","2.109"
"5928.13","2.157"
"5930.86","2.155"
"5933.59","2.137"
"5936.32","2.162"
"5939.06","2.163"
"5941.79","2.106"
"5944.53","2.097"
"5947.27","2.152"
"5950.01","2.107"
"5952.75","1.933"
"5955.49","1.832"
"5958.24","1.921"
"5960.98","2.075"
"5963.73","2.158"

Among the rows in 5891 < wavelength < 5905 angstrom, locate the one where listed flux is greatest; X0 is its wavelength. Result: 5903.61 angstrom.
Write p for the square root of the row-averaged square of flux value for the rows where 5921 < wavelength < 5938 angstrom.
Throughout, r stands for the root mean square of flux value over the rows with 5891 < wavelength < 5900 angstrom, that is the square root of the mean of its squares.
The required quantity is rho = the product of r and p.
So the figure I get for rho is 3.8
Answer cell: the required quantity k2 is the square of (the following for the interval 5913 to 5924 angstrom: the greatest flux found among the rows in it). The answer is 4.3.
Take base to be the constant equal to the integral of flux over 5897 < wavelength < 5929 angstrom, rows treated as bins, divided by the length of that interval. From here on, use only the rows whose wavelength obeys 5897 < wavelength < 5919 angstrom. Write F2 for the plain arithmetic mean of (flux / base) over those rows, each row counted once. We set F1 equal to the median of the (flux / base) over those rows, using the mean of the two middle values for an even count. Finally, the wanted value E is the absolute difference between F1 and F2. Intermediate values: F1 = 0.98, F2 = 0.97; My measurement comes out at 0.0040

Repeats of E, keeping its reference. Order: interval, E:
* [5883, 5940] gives 0.0022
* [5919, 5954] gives 0.0001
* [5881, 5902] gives 0.0085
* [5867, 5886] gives 0.0016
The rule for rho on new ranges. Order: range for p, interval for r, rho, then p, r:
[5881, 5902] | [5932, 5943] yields 4.1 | 1.90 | 2.14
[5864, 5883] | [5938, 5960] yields 4.3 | 2.08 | 2.04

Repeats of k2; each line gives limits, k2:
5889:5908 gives 4.0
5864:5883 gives 4.6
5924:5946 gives 4.7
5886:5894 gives 3.8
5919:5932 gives 4.7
